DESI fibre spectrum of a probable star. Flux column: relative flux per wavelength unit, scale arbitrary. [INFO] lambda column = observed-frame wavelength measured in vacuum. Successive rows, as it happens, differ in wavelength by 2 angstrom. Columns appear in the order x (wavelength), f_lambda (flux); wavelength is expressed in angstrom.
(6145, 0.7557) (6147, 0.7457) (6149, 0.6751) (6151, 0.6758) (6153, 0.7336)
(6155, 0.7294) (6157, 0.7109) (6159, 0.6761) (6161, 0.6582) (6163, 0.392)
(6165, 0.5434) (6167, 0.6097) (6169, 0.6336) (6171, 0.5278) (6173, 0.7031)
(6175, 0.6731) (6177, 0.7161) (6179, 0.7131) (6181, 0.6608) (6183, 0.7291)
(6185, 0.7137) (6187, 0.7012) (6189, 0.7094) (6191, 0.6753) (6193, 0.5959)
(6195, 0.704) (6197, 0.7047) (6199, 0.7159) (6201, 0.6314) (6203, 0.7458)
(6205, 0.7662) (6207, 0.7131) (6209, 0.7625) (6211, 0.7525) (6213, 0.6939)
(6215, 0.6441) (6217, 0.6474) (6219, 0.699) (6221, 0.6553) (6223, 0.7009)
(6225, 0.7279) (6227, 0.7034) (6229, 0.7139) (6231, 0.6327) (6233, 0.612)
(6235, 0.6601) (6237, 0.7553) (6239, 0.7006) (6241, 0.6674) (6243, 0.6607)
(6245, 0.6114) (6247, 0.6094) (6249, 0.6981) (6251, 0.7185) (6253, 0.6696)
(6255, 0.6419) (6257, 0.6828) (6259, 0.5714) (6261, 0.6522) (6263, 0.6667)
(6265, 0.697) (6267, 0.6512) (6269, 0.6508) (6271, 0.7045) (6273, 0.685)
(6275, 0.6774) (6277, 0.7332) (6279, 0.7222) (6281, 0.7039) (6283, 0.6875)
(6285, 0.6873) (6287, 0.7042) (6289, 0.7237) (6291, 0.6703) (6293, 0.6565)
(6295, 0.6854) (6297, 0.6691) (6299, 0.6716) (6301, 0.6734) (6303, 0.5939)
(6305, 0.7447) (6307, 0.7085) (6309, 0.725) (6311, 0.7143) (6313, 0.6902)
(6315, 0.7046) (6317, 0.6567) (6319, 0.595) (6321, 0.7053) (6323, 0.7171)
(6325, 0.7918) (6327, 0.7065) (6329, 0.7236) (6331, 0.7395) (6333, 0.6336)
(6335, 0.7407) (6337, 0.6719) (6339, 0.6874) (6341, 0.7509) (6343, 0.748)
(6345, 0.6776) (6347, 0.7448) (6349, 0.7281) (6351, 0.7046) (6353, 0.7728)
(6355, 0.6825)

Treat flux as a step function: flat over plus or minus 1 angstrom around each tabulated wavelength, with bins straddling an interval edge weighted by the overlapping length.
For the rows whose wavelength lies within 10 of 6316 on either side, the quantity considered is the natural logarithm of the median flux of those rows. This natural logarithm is -0.347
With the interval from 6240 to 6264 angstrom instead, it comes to -0.410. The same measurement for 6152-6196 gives -0.373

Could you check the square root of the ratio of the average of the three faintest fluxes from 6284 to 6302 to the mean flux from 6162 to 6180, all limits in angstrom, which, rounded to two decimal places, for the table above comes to 1.04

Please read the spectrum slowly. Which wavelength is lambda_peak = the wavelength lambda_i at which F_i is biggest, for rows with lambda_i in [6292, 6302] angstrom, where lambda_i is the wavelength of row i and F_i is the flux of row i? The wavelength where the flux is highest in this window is 6295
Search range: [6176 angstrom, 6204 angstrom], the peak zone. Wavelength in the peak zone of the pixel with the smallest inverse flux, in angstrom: 6203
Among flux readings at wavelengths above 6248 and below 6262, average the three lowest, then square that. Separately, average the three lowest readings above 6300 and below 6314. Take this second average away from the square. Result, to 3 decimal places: -0.266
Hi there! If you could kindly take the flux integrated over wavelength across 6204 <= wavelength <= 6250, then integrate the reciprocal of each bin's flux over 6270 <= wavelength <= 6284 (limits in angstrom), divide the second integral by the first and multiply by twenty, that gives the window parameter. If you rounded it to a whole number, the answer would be 13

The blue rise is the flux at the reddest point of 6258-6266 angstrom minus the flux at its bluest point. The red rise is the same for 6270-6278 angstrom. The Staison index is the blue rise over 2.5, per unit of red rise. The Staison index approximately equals 1.8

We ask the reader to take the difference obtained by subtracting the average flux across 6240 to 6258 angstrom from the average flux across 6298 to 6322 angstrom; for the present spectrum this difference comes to 0.020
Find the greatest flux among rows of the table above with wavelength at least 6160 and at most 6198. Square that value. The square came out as 0.532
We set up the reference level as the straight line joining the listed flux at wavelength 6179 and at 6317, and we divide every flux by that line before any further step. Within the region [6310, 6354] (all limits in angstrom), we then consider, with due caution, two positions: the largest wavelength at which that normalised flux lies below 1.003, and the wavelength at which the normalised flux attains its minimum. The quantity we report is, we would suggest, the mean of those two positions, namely 6326 angstrom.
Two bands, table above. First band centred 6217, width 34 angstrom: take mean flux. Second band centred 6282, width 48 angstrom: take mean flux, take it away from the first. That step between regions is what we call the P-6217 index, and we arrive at 0.02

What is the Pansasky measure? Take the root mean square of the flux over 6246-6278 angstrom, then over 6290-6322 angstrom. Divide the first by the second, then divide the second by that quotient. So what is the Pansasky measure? 0.690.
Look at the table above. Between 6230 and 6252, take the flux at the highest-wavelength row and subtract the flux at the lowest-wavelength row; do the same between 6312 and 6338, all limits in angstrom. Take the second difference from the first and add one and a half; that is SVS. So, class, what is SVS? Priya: 1.60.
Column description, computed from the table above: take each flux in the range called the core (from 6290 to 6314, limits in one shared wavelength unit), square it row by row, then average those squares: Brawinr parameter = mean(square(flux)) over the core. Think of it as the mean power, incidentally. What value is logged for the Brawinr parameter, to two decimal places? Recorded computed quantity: 0.47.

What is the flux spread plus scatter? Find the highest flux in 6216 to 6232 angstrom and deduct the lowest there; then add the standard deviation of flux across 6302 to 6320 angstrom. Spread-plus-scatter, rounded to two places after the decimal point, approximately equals 0.15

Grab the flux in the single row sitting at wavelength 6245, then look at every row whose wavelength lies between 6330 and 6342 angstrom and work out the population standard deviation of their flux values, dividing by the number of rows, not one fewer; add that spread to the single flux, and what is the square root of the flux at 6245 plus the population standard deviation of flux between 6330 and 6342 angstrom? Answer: 0.81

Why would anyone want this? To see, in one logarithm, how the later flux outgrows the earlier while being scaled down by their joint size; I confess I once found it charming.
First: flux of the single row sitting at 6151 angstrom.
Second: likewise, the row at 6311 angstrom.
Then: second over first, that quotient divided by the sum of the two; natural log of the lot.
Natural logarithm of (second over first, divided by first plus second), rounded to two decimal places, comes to -0.27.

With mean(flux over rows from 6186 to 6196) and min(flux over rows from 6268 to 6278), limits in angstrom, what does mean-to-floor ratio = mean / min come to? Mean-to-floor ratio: 1.04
